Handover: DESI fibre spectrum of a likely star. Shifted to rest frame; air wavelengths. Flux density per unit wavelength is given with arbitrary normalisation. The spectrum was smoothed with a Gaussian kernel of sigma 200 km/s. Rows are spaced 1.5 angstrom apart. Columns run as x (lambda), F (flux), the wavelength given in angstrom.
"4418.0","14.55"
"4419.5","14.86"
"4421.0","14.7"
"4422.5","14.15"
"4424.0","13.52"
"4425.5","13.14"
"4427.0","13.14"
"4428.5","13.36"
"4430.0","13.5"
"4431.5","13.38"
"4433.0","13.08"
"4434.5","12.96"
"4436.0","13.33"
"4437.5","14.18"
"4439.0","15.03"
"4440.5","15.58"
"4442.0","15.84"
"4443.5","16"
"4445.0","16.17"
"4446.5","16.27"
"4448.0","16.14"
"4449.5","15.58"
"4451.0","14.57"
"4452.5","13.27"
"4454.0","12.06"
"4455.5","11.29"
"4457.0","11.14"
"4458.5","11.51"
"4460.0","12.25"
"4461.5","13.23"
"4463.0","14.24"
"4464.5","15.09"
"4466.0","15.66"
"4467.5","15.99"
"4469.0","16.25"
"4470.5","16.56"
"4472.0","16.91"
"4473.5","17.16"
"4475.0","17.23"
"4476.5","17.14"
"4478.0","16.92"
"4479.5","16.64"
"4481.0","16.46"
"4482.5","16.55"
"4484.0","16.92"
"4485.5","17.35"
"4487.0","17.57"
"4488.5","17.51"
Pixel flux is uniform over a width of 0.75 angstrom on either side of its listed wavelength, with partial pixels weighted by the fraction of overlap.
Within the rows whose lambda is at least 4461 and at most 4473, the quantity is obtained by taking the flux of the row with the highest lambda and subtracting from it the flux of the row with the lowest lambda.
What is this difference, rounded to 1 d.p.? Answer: 3.7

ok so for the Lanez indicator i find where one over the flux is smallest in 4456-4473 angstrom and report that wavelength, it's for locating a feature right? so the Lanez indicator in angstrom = 4472.0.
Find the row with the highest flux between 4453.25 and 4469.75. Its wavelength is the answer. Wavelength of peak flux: 4469.0 angstrom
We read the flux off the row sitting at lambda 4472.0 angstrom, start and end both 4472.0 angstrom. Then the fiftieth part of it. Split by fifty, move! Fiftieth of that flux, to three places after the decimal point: 0.338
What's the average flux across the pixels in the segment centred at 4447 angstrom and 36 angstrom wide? 14.0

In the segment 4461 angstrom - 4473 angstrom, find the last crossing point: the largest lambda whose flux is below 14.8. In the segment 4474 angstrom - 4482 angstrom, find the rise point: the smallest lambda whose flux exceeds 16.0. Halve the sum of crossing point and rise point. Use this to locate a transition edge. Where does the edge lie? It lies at 4469.0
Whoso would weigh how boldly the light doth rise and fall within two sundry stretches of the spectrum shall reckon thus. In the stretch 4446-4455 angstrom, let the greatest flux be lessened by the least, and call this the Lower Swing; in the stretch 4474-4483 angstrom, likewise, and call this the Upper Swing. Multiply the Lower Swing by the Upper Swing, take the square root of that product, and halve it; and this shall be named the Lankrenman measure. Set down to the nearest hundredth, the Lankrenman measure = 0.90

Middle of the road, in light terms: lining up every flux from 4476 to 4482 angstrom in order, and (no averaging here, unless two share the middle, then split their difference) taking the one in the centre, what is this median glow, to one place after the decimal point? 16.8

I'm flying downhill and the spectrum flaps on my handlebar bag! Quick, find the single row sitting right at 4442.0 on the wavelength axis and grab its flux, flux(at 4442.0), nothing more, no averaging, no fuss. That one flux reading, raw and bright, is 15.84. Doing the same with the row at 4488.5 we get 17.51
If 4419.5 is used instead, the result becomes 14.86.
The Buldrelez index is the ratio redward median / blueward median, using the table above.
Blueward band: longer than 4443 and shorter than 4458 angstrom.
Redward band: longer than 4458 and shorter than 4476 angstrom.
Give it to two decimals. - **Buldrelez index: 1.05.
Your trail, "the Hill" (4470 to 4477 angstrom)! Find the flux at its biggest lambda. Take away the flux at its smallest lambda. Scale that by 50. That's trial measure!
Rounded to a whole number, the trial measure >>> 29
